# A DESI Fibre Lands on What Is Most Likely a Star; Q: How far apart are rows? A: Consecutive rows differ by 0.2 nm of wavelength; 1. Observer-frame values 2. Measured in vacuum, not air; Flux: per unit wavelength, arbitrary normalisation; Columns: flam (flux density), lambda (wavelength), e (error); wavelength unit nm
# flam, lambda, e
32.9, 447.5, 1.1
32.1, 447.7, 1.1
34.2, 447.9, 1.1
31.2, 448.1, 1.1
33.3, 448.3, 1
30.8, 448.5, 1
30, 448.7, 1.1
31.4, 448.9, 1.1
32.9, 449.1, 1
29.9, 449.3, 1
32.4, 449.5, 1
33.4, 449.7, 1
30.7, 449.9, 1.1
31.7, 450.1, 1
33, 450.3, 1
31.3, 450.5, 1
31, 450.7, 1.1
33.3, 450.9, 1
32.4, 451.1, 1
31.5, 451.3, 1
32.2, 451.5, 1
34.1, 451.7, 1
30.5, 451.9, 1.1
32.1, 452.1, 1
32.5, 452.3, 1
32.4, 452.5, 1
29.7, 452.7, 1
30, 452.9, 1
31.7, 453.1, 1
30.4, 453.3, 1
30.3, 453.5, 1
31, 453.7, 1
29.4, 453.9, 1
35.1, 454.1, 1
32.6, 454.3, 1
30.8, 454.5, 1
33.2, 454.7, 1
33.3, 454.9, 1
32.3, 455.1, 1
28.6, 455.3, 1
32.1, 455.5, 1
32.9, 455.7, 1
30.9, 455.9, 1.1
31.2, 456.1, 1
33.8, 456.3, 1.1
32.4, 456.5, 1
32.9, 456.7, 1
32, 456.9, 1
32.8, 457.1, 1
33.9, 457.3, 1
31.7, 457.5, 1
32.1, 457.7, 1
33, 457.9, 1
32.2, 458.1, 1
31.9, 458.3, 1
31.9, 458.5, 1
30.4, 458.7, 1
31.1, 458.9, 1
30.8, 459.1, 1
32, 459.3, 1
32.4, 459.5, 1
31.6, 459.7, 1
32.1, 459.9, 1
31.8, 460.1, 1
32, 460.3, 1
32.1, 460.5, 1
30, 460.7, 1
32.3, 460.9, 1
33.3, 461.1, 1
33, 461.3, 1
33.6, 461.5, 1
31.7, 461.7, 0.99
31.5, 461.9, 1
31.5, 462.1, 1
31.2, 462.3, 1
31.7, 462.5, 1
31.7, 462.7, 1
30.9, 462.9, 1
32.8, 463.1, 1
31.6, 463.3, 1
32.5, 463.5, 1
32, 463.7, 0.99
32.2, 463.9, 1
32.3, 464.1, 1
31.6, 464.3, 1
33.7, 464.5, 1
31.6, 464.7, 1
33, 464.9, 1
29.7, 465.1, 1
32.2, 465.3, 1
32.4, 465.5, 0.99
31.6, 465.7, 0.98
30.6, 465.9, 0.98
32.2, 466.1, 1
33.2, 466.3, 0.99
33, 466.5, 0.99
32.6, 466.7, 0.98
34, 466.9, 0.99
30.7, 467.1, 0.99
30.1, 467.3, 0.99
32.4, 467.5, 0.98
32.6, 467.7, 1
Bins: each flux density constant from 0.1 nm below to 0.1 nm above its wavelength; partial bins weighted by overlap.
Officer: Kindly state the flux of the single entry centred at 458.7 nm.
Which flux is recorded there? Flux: 30.4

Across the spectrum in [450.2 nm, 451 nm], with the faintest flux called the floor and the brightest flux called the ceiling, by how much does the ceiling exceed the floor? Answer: 2.3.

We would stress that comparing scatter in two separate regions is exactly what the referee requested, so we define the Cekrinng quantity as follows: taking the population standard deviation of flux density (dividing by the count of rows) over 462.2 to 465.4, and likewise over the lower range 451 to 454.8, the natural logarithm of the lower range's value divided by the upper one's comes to 0.50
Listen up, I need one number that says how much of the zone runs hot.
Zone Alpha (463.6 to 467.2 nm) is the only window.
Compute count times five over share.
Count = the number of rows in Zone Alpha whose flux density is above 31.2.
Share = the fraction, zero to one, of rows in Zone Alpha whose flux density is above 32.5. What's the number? 225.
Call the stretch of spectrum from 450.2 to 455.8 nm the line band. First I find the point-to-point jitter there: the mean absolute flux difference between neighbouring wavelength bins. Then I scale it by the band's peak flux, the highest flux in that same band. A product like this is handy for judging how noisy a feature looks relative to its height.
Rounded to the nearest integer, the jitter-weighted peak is 58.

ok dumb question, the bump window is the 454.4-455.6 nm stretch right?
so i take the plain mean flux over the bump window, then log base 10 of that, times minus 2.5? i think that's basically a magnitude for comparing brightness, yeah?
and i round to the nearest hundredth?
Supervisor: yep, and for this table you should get -3.75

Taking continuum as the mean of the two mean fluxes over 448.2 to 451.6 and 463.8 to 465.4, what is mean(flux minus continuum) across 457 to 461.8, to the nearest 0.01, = 0.13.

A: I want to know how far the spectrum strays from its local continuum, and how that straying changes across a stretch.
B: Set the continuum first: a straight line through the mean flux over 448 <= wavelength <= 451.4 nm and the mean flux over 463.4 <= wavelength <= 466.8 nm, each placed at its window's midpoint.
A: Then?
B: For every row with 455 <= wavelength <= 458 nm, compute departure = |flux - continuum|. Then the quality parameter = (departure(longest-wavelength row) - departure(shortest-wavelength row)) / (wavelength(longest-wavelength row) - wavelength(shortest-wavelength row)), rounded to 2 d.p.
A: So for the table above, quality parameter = 0.23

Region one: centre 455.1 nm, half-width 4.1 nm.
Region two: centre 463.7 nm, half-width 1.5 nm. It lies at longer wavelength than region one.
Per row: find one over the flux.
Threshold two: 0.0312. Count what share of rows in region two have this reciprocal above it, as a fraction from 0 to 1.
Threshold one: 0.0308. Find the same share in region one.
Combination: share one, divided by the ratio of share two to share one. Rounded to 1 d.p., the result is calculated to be 0.8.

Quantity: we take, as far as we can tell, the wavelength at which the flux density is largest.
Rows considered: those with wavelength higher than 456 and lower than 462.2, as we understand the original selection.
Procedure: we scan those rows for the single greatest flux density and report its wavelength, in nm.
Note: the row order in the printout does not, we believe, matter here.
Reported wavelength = 457.3 nm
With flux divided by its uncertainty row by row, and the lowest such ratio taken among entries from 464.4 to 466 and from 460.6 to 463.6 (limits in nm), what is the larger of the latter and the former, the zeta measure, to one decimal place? 30.0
